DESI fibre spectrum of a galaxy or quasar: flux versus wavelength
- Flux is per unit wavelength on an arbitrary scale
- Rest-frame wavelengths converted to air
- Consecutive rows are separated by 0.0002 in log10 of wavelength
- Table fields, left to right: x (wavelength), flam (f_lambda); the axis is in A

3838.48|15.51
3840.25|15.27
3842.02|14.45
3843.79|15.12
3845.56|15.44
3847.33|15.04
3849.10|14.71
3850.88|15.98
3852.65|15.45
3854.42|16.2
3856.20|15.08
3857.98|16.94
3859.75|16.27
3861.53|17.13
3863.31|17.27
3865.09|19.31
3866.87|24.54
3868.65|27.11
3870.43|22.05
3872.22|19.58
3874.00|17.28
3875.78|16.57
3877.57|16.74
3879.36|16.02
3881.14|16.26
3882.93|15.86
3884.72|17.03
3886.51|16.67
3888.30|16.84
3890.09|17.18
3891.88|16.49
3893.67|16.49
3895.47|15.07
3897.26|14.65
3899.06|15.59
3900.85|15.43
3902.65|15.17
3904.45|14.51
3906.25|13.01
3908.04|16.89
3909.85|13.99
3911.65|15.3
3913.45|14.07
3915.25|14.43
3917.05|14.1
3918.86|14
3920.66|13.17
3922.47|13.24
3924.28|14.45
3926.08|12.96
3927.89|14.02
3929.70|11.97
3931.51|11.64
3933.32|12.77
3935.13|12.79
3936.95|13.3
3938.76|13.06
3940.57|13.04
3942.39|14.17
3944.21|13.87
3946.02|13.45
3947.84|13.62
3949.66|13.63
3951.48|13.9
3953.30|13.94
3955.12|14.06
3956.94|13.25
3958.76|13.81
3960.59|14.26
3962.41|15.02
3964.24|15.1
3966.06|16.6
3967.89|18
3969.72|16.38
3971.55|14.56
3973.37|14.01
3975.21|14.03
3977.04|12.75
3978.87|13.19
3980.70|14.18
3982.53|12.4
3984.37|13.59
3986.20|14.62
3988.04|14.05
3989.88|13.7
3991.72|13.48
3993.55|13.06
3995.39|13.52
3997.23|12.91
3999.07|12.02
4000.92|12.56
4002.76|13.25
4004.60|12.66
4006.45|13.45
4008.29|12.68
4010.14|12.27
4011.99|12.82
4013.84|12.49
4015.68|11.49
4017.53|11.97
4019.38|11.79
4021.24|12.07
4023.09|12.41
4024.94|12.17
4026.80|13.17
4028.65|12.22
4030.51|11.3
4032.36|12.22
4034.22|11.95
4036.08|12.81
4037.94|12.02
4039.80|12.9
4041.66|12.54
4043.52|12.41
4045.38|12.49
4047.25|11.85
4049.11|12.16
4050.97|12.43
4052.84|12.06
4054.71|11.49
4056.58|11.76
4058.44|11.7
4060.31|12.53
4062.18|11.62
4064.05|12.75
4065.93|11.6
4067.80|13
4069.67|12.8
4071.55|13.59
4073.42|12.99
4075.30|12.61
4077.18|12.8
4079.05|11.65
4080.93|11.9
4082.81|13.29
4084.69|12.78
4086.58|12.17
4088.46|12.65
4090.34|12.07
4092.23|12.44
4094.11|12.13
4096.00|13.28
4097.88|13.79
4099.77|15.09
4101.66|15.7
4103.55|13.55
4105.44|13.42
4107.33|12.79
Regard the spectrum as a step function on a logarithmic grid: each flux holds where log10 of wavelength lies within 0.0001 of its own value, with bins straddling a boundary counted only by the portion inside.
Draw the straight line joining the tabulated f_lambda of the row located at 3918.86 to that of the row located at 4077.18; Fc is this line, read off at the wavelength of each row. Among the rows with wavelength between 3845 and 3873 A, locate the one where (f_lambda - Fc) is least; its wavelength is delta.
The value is 3849.10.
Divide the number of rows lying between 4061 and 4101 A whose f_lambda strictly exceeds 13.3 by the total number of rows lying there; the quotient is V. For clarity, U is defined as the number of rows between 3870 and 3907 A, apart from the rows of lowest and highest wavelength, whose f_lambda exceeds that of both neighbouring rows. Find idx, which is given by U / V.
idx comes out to 35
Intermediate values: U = 5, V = 0.1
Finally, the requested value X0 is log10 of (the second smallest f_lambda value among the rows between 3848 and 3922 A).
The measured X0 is 1.12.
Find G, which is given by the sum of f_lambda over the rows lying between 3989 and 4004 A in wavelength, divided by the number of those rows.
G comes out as 13.1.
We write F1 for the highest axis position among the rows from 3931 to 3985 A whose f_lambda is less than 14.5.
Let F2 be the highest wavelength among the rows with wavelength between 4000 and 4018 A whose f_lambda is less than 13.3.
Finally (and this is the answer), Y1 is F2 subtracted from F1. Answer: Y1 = -33.2 A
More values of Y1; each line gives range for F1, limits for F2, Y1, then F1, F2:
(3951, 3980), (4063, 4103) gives -117.1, 3978.87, 4096.00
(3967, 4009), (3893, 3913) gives 102.0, 4008.29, 3906.25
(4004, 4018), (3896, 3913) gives 111.3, 4017.53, 3906.25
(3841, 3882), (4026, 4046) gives -203.4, 3842.02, 4045.38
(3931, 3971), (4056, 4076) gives -114.7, 3960.59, 4075.30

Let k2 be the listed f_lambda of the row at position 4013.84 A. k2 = 12.49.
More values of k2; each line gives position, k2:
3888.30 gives 16.84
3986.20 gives 14.62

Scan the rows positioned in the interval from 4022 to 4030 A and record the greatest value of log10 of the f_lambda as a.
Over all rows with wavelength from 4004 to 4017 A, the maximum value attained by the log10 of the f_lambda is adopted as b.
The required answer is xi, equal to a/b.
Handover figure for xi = 0.99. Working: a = 1.120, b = 1.13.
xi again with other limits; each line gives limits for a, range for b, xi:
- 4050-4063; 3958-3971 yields 0.87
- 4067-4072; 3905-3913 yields 0.92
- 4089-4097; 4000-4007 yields 1.00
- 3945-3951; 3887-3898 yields 0.92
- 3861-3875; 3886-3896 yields 1.16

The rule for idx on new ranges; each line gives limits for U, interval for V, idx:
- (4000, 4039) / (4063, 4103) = 42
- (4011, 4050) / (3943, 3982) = 8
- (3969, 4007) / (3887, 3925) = 6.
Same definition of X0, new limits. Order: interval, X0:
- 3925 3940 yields 1.08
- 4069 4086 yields 1.08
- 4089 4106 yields 1.08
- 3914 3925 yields 1.12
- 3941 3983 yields 1.11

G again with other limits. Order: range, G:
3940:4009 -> 13.9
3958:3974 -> 15.3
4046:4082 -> 12.3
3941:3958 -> 13.8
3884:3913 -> 15.6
